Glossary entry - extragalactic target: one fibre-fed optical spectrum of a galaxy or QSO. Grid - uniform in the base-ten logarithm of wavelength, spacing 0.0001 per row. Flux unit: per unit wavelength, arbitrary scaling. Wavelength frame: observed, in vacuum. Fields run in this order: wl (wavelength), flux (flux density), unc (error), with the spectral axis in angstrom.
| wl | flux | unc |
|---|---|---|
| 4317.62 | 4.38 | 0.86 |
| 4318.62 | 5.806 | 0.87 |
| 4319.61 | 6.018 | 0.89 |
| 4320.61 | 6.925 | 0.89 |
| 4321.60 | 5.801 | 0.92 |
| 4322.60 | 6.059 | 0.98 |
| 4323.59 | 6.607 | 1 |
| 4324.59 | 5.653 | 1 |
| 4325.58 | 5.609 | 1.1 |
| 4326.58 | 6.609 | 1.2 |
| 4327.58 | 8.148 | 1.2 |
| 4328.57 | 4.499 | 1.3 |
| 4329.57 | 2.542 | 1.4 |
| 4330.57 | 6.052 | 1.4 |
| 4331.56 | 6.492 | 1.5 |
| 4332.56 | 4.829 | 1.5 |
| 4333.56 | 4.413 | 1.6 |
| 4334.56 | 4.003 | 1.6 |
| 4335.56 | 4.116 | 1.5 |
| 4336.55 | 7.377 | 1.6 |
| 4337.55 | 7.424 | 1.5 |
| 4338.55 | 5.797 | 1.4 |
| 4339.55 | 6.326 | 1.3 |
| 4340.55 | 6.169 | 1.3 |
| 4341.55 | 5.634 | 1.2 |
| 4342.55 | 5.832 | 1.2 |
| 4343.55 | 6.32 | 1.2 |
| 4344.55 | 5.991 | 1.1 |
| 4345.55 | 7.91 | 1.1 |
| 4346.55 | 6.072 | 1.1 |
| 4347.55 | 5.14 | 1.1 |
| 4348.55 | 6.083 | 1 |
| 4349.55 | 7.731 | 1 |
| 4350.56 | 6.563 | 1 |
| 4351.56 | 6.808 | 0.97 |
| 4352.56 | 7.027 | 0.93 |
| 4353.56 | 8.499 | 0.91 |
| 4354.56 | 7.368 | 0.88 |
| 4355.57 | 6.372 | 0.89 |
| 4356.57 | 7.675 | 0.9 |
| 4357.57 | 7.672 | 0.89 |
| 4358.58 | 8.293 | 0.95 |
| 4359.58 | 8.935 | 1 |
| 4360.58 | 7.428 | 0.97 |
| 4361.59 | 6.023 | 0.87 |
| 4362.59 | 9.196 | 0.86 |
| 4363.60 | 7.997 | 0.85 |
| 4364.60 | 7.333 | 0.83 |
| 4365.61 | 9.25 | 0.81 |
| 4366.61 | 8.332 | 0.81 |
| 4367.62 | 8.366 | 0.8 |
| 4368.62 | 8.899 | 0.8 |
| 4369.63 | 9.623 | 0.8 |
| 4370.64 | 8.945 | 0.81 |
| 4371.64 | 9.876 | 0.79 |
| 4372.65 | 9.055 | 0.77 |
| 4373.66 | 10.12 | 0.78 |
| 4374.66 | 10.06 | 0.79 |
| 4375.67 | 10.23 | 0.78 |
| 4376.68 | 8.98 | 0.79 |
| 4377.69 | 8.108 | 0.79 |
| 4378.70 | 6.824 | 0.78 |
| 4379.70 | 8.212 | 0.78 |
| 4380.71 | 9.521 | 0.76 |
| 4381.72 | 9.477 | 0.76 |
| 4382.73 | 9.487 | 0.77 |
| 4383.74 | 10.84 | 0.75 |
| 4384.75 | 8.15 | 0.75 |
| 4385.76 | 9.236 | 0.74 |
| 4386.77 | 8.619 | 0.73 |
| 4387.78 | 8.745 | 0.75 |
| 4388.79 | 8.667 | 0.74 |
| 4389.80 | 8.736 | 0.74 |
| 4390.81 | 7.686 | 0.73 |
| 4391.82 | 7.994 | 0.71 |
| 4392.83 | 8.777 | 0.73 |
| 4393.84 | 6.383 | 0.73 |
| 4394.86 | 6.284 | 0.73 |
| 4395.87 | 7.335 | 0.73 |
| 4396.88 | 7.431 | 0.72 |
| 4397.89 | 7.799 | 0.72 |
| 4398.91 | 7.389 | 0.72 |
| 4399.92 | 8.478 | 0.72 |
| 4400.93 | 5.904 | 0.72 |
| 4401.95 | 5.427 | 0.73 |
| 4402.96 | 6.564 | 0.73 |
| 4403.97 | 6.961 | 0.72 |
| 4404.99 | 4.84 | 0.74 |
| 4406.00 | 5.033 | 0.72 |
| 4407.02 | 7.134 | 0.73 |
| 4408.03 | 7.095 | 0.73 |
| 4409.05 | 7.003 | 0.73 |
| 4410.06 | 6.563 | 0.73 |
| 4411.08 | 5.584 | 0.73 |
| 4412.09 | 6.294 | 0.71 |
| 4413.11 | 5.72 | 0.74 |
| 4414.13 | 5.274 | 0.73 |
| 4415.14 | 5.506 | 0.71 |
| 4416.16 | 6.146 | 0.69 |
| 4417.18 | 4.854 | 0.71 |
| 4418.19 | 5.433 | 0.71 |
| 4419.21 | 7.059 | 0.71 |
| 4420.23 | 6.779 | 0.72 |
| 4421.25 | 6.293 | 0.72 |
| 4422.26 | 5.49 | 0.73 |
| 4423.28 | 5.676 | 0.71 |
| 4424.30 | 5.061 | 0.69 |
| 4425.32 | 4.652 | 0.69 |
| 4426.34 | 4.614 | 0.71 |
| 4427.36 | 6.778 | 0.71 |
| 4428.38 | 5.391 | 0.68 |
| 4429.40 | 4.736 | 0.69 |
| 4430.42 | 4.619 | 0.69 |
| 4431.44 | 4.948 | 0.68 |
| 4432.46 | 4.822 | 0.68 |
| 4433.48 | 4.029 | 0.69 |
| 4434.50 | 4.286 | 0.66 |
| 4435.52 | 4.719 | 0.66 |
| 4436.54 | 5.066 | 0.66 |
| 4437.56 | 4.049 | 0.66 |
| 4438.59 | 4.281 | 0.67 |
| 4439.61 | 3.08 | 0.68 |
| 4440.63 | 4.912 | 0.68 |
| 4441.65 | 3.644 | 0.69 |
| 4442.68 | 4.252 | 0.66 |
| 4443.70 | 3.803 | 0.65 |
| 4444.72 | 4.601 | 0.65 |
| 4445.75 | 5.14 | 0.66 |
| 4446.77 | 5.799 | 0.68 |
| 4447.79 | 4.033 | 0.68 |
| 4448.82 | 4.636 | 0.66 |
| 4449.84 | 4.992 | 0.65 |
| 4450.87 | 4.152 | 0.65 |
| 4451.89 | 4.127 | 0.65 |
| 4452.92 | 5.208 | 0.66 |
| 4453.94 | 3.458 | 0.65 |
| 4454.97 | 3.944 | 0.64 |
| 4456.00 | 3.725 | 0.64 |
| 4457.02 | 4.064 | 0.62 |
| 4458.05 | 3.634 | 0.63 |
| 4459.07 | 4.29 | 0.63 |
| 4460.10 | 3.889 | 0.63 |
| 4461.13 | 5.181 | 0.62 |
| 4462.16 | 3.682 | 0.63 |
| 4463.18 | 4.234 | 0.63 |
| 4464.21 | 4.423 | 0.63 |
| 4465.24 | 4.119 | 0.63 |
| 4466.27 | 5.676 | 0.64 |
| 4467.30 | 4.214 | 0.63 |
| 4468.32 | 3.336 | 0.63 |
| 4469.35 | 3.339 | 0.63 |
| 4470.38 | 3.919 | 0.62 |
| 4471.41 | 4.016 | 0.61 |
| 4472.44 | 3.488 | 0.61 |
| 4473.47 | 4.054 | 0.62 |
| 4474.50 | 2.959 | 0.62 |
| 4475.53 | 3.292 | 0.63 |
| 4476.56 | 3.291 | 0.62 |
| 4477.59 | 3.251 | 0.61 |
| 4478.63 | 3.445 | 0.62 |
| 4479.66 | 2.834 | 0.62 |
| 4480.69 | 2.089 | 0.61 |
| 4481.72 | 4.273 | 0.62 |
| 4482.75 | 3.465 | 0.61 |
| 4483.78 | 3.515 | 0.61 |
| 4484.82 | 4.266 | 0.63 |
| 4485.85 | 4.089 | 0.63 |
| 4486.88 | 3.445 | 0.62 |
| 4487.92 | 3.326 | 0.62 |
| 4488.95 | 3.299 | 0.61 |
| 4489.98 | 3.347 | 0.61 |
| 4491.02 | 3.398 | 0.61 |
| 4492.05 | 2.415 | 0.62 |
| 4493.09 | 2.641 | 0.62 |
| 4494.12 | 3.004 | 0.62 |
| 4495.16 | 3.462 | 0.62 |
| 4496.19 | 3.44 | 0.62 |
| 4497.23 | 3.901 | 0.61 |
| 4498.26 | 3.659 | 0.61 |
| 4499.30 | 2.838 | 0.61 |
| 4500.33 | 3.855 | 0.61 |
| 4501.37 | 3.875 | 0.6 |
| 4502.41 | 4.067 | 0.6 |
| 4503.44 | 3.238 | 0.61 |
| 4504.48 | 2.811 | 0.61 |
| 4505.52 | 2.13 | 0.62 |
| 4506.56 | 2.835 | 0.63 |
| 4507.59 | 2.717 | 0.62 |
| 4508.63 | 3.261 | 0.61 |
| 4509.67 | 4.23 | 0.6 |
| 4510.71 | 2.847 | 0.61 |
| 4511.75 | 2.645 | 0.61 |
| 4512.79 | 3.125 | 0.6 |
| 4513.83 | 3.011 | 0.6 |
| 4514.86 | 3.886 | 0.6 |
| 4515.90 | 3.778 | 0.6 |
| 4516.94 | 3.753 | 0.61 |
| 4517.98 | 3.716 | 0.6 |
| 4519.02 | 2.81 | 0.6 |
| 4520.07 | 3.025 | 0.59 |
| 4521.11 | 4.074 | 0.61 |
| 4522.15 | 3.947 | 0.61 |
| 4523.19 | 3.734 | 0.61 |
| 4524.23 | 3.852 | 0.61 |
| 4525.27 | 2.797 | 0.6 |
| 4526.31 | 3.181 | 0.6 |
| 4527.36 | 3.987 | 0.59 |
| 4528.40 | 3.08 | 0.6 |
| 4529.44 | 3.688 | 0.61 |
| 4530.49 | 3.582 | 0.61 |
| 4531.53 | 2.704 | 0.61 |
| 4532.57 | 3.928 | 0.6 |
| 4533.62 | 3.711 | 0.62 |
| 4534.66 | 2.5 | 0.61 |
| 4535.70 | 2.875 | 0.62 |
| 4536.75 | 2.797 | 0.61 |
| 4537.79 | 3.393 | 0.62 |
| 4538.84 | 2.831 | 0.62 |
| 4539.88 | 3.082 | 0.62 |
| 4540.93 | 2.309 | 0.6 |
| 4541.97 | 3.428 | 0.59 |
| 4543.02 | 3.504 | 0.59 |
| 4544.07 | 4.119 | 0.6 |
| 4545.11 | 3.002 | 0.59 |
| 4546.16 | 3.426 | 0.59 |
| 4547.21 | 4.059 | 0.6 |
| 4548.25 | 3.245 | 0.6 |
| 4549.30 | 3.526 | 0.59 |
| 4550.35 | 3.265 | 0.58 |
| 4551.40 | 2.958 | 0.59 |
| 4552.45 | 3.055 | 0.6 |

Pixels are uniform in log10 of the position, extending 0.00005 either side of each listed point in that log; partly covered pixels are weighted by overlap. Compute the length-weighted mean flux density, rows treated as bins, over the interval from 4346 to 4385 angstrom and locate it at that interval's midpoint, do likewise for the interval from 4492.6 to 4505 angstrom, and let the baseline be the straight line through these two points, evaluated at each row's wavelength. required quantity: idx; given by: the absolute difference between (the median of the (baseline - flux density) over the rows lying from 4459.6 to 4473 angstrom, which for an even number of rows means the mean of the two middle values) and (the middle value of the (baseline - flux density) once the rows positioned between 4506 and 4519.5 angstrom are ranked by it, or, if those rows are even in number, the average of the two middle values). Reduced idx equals 0.7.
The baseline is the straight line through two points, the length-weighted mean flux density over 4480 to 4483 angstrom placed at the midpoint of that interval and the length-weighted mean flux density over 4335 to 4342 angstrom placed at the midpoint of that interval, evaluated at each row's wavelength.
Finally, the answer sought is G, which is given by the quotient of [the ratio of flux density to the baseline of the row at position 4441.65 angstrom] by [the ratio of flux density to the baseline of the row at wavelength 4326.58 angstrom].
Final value 0.9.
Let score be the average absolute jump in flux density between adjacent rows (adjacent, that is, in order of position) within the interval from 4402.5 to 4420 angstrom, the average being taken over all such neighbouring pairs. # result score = 0.78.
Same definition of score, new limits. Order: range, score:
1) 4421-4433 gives 0.62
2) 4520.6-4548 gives 0.58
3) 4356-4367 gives 1.20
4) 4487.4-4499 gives 0.29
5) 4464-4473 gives 0.68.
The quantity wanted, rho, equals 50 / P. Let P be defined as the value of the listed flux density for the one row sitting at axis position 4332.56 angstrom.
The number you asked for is 10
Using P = 4.829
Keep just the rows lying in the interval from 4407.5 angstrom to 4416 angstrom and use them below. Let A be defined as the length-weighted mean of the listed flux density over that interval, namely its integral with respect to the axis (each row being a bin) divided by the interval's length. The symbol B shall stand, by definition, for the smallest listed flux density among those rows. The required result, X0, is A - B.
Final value 0.9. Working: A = 6.1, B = 5.274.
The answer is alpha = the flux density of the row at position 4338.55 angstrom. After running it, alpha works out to 5.797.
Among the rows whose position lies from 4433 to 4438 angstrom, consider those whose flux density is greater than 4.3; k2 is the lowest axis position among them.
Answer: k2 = 4435.52 angstrom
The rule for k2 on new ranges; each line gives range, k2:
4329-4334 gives 4330.57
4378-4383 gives 4378.70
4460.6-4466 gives 4461.13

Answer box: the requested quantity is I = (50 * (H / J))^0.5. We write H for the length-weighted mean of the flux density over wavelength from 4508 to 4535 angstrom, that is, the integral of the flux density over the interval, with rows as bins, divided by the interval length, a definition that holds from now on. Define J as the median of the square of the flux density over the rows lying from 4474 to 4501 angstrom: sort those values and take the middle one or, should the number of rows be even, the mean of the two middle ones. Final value 3.9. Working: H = 3.4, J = 11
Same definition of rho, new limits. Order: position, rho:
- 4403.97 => 7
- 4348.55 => 8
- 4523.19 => 13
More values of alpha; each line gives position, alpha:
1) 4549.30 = 3.526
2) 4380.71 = 9.521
